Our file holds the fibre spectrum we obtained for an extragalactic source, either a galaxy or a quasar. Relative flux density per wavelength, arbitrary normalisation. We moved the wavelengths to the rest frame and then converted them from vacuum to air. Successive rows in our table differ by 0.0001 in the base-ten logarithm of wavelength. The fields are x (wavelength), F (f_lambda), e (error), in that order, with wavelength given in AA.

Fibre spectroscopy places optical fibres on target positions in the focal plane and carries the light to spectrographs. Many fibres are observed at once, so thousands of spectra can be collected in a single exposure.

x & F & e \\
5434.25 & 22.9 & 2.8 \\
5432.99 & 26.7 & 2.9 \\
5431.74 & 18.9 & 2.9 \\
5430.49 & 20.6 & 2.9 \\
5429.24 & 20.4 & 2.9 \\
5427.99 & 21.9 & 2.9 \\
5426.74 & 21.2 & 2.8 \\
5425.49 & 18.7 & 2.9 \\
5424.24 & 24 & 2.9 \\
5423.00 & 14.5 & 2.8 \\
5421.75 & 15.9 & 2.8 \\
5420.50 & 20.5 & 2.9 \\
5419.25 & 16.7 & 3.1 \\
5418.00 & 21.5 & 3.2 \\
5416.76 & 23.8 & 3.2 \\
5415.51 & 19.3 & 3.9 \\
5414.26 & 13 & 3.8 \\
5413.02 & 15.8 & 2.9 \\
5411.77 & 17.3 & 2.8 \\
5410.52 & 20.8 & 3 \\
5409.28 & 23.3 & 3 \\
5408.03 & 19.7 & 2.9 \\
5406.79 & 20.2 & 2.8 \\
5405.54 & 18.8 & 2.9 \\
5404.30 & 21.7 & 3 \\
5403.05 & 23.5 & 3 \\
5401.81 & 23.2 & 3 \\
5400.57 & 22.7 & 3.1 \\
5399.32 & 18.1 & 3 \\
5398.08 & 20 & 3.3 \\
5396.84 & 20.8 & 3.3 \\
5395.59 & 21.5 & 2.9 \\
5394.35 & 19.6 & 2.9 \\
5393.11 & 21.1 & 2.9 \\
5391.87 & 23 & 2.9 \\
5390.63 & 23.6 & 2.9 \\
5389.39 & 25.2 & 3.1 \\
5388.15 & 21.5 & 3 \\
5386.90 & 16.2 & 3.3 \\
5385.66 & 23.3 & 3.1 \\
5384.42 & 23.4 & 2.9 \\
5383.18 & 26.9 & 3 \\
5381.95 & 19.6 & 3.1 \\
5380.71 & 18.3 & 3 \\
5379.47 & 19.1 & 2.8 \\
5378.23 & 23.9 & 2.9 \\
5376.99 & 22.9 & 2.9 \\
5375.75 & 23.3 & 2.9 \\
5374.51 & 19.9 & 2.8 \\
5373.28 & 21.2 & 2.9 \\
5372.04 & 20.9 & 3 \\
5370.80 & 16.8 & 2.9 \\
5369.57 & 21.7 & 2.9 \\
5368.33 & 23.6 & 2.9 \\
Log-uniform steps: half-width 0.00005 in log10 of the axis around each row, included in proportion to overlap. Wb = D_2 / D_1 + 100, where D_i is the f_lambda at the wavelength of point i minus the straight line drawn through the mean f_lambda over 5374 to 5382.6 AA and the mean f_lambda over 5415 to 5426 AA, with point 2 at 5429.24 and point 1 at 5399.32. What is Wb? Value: 99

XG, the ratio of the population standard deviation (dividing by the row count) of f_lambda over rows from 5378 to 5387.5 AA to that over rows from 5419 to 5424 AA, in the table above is 1.5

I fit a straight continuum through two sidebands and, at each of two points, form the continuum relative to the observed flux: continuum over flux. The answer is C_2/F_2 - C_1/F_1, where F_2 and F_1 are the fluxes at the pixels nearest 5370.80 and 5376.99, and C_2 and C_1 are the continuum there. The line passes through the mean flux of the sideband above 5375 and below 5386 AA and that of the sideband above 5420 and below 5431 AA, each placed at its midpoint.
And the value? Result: 0.4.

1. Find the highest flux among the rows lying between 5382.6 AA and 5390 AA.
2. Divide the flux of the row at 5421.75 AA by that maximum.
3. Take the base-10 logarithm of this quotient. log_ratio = -0.23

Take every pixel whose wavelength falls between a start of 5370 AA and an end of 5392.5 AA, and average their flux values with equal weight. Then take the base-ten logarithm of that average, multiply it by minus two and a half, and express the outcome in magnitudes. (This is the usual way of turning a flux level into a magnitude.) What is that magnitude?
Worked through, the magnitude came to -3.34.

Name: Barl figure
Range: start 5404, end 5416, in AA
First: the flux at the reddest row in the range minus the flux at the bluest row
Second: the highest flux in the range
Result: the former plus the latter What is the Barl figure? 20.9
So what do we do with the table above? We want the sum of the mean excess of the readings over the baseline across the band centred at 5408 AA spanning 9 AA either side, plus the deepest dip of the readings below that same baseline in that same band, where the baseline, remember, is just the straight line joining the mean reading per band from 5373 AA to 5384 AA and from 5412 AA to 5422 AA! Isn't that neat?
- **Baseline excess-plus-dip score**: 6.5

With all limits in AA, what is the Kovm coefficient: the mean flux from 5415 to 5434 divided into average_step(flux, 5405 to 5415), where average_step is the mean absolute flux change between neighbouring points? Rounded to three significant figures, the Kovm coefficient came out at 0.111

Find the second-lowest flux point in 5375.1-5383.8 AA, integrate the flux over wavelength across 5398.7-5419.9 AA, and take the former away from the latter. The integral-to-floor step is 404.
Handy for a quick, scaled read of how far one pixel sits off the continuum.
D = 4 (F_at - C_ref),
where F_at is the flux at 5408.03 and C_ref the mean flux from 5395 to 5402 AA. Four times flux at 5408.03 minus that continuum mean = -5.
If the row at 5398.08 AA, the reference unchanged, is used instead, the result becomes -4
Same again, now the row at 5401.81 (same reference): 9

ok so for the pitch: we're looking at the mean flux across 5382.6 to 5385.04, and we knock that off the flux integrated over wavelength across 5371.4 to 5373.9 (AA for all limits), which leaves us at 27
